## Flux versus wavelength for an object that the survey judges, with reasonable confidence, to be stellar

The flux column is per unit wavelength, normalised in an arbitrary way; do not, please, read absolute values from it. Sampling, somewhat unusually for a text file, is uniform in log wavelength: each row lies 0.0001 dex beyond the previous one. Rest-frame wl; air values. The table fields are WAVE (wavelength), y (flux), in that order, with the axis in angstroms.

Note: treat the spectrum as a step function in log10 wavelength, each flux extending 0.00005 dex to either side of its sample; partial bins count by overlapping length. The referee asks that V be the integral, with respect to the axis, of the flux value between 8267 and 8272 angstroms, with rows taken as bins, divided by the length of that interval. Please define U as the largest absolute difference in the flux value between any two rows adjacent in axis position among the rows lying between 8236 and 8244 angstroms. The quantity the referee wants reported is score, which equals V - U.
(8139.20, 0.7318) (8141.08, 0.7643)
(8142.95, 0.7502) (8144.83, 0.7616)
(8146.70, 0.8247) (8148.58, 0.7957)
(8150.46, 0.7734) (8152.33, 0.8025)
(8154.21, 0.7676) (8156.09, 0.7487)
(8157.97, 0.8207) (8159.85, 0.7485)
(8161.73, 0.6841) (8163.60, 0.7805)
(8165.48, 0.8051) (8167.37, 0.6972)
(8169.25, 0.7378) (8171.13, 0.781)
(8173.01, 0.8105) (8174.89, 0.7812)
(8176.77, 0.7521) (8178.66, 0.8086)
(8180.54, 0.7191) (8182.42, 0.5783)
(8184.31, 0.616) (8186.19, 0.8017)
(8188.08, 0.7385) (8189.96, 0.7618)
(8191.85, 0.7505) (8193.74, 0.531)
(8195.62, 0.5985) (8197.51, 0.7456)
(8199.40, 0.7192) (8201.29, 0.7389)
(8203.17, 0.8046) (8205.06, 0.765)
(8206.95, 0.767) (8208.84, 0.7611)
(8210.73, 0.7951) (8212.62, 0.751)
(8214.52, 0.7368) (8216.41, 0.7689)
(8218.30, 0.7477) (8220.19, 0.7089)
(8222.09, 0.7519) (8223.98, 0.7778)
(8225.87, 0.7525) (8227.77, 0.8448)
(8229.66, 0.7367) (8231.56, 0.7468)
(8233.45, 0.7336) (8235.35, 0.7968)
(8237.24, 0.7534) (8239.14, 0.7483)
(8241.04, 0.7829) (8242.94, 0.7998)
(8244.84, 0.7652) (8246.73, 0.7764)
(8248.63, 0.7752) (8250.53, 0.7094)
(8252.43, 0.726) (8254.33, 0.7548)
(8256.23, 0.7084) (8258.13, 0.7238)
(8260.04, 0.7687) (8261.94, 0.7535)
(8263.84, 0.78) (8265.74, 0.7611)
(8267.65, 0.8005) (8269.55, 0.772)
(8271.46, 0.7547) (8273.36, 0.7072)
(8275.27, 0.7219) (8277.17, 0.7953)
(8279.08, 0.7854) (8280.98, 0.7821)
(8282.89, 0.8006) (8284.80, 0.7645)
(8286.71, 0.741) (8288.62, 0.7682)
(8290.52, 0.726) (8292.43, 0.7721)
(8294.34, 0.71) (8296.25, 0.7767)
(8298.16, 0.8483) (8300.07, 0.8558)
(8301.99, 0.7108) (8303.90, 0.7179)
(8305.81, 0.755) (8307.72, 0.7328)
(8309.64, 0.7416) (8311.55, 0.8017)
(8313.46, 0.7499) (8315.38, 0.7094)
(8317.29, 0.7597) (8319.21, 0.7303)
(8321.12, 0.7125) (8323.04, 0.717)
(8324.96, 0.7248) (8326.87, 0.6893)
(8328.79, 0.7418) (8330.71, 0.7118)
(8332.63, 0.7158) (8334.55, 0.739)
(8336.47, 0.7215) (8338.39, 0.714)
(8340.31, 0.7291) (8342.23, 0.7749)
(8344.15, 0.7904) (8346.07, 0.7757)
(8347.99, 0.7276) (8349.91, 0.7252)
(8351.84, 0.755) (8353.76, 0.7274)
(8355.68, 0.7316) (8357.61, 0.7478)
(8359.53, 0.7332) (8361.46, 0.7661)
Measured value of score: 0.74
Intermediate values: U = 0.03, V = 0.776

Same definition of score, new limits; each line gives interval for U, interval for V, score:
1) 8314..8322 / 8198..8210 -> 0.71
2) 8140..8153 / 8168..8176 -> 0.71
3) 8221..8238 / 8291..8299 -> 0.66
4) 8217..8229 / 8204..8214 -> 0.67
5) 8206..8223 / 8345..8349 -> 0.71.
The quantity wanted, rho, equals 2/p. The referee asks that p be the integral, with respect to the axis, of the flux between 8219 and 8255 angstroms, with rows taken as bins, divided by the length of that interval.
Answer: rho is 2.63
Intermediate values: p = 0.760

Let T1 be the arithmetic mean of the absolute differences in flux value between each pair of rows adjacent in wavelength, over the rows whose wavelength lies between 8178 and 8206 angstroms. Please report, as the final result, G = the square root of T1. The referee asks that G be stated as 0.285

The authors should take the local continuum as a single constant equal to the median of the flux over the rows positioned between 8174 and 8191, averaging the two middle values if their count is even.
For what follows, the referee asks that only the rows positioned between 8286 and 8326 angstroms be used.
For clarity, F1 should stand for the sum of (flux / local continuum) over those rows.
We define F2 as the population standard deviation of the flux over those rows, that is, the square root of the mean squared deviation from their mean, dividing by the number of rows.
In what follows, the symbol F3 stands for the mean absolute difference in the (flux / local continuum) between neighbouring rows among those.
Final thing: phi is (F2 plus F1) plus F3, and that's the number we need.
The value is 21.05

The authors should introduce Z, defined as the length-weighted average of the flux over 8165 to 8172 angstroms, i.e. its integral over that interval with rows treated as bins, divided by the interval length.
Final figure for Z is 0.75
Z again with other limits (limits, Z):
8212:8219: 0.75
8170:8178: 0.78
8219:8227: 0.75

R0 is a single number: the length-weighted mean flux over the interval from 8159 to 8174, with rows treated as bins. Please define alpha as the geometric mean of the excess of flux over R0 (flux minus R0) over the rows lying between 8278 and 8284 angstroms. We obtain 0.032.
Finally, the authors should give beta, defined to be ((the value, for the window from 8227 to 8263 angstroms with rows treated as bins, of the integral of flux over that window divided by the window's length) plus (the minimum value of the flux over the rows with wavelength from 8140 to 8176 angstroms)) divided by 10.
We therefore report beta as 0.144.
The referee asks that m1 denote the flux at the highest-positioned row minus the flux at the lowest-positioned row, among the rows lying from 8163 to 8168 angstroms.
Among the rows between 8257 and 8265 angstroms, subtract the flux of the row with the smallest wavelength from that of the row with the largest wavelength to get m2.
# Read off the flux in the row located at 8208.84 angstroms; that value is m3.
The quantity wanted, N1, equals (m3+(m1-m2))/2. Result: 0.31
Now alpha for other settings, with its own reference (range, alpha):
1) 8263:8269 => 0.018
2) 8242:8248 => 0.020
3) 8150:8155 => 0.021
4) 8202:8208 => 0.017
